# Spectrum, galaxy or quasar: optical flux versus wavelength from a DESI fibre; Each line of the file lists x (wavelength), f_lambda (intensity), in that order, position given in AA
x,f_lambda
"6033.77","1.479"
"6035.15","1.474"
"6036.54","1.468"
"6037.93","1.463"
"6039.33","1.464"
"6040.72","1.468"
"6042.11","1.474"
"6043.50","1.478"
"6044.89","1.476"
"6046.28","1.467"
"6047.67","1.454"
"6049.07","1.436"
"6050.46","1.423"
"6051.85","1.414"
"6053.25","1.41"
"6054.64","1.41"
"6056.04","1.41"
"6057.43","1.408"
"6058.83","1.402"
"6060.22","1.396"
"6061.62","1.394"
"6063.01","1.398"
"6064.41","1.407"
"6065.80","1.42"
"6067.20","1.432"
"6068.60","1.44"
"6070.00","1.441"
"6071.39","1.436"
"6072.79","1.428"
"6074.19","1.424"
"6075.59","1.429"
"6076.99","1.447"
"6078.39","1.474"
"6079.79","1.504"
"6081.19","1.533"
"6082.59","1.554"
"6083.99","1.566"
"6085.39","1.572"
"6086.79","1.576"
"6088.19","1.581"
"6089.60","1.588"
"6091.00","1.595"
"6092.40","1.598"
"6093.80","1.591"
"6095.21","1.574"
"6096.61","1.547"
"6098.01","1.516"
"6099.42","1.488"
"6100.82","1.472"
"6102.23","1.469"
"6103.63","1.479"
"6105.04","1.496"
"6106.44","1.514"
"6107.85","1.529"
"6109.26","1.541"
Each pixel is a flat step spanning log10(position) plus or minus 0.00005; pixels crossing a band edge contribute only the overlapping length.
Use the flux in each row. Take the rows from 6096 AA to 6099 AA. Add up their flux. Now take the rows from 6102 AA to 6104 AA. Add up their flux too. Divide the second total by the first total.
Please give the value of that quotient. 0.96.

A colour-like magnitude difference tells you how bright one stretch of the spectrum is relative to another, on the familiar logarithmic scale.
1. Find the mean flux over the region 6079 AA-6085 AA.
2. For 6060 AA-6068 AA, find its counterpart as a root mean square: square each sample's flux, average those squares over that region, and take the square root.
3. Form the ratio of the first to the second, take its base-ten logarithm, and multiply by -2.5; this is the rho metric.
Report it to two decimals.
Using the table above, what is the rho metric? -0.10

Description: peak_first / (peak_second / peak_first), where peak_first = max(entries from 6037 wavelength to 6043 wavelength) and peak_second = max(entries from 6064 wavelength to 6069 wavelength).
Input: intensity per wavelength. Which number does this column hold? 1.51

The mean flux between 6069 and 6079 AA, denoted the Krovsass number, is 1.44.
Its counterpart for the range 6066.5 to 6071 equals 1.44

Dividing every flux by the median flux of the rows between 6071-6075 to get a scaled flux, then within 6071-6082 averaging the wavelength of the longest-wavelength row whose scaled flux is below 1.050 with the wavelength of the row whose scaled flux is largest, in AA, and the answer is 6079.8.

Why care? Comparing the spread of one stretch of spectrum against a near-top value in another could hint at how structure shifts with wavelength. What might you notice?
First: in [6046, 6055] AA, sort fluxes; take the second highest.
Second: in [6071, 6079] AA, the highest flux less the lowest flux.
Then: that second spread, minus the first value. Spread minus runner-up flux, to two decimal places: -1.40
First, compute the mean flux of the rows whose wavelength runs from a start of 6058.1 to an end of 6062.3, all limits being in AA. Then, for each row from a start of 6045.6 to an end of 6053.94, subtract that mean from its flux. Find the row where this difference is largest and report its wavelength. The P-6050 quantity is 6046.28 AA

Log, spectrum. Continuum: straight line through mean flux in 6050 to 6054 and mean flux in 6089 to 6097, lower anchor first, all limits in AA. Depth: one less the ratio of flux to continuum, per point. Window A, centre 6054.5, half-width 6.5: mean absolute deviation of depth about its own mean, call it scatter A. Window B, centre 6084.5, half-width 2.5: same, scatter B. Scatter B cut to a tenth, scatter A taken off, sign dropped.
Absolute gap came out 0.014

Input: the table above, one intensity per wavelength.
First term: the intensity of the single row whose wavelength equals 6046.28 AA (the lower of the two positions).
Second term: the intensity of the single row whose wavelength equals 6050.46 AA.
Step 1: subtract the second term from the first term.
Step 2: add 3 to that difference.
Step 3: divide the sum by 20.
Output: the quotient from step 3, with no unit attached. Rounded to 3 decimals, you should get 0.152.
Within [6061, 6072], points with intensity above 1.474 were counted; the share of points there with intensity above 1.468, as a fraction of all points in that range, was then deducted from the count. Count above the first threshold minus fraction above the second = 0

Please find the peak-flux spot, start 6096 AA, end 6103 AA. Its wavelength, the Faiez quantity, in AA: 6096.61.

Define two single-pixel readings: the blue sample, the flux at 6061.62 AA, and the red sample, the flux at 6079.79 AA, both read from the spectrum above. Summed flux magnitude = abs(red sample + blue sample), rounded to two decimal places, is 2.90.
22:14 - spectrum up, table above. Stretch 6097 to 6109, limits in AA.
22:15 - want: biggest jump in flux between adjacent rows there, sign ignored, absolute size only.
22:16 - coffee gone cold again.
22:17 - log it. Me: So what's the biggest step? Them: 0.028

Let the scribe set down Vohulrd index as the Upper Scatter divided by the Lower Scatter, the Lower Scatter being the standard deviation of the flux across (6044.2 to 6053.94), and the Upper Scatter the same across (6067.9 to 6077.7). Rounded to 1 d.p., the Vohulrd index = 0.3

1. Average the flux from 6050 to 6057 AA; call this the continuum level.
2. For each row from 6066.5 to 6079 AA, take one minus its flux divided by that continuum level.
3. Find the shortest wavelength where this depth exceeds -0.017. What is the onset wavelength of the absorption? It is 6067.20 AA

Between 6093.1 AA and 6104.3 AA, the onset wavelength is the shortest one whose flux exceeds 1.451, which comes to 6093.80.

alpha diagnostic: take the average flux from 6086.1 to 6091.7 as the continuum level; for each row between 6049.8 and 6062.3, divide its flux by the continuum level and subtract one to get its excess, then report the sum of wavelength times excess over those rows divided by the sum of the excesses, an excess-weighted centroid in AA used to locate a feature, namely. 6056.2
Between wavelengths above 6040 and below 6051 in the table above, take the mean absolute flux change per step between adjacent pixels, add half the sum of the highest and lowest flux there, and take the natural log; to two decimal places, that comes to 0.38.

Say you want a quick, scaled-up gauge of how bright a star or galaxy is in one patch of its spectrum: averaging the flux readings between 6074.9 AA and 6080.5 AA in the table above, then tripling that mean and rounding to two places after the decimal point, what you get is 4.39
